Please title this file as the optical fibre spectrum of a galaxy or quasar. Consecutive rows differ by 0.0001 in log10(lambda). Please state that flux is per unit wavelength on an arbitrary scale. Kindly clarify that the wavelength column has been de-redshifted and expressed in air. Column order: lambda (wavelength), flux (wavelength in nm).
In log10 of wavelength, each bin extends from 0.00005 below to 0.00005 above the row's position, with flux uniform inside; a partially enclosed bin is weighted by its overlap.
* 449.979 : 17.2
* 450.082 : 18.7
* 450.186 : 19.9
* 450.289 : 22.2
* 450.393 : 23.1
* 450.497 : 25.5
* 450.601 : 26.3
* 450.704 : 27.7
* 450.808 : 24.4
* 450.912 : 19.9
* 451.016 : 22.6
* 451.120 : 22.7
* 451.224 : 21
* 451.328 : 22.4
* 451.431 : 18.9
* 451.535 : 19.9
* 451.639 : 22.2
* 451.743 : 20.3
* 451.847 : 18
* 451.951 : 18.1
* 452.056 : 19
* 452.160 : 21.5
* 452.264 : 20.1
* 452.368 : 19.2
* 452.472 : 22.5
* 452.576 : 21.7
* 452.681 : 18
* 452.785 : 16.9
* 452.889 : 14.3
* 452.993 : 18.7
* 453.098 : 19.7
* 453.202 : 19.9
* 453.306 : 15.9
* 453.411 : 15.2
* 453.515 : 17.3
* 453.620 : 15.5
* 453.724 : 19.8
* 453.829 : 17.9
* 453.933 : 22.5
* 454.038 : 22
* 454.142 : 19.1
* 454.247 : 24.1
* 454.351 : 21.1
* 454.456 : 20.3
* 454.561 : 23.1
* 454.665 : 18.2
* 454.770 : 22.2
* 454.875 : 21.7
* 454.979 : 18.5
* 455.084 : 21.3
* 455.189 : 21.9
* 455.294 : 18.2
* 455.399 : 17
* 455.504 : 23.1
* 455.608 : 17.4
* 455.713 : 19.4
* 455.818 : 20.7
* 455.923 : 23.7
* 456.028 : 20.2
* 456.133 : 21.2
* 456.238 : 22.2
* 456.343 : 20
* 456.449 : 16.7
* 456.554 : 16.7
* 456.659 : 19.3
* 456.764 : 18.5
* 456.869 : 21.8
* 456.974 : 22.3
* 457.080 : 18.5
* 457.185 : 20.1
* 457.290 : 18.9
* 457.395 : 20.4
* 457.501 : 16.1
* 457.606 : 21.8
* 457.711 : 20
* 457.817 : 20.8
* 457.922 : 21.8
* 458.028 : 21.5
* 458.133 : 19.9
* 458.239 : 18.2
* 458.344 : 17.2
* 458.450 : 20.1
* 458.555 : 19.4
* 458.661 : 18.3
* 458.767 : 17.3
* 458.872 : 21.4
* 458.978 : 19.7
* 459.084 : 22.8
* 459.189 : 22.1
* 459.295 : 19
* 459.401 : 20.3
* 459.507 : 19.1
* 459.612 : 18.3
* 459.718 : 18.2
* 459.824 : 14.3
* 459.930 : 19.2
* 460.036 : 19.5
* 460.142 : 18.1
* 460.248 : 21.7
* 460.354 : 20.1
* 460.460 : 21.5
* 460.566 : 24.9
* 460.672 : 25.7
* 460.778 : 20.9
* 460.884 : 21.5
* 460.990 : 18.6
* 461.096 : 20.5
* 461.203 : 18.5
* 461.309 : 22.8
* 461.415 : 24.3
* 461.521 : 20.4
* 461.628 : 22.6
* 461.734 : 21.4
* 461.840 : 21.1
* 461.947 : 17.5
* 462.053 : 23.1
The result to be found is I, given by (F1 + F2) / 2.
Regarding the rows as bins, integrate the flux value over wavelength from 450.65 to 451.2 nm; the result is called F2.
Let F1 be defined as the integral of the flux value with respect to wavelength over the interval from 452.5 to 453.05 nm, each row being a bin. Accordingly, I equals 11.4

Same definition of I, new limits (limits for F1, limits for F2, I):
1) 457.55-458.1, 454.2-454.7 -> 11.2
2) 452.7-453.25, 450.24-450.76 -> 11.4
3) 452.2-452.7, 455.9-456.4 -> 10.4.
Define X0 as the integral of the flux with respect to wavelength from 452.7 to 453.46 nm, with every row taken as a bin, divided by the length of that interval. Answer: 17.3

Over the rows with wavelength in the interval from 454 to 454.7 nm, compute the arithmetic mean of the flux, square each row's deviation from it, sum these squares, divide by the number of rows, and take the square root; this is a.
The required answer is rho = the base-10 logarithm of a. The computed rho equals 0.29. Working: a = 2.0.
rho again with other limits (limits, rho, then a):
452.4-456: 0.41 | 2.6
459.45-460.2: 0.21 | 1.6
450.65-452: 0.42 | 2.6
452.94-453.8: 0.28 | 1.9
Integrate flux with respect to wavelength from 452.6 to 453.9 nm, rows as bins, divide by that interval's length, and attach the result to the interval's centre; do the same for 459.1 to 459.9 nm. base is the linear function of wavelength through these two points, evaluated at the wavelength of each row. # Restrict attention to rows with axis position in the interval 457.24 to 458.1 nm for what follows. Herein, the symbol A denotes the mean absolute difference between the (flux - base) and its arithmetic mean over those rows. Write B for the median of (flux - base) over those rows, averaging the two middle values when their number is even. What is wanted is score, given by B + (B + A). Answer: 5.4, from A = 1.35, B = 2.1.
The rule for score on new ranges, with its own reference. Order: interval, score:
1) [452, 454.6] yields 6.3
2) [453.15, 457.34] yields 5.7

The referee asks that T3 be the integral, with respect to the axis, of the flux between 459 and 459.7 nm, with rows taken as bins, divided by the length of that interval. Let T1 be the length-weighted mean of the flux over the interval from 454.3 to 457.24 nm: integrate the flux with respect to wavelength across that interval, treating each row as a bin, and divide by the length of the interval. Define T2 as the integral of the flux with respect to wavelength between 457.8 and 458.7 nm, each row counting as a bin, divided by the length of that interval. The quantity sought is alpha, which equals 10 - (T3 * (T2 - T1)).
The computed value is 20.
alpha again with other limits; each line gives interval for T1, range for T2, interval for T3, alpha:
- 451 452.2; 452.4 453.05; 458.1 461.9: 46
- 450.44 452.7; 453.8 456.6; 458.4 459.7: 31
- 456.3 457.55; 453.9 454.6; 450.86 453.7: -40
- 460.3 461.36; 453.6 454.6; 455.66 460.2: 26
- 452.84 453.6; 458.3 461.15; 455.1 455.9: -45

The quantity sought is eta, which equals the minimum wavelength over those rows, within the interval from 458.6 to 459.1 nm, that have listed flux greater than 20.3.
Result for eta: 458.872 nm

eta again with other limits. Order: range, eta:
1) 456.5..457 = 456.869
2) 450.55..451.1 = 450.601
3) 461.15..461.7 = 461.309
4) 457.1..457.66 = 457.395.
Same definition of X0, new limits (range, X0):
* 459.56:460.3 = 18.5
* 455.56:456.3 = 20.7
